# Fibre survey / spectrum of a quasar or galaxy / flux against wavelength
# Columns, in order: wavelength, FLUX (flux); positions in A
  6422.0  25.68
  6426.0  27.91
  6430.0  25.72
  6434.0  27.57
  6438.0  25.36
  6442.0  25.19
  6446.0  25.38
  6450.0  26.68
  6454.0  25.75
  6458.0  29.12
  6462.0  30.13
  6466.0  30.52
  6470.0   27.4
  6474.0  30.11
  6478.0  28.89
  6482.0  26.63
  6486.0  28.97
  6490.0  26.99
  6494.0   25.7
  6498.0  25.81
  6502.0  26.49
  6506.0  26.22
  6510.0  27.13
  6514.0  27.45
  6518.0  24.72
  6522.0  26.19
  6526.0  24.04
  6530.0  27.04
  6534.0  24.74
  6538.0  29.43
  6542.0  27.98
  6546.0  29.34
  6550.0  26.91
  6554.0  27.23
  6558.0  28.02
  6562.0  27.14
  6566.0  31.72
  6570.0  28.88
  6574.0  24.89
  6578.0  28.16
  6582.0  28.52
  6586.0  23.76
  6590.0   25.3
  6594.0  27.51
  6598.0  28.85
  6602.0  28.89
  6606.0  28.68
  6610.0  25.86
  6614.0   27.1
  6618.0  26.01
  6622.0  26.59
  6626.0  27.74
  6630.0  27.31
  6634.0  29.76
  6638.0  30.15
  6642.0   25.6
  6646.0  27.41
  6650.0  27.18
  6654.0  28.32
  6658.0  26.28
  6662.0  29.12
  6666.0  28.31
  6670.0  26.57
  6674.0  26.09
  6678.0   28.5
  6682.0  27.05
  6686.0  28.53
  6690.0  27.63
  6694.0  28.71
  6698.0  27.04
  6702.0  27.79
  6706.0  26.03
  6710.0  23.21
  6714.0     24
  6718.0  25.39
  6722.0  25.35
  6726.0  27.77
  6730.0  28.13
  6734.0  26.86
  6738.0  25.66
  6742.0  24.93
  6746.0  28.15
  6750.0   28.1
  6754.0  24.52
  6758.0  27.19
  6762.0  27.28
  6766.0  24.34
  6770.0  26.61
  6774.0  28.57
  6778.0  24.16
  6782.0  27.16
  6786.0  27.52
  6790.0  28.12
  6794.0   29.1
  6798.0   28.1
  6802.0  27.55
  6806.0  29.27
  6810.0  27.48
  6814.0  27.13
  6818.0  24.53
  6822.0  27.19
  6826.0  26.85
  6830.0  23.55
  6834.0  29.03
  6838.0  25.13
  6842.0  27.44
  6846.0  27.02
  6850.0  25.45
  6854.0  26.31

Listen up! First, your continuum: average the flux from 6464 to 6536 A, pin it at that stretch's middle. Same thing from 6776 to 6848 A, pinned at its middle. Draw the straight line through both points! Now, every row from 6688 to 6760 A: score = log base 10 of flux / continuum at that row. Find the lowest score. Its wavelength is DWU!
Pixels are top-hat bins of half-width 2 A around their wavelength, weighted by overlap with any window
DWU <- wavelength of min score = 6710.0 A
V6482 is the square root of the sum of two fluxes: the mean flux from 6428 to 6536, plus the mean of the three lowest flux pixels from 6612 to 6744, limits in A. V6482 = 7.14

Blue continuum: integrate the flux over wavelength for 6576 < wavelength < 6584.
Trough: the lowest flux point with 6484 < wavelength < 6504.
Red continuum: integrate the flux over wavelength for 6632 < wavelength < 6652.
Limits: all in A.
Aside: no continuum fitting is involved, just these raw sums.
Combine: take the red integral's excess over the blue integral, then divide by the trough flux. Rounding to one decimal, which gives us 13.0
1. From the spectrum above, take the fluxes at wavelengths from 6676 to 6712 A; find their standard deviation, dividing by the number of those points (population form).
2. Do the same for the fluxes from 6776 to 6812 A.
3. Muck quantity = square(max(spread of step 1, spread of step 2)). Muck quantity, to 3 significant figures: 2.62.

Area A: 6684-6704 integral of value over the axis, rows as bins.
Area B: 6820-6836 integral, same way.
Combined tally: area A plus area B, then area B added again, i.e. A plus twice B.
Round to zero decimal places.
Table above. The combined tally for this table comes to 1412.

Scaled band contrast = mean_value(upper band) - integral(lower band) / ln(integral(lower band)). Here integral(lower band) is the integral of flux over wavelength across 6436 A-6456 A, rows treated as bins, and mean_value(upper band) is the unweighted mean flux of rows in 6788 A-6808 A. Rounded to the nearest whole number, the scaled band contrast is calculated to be -54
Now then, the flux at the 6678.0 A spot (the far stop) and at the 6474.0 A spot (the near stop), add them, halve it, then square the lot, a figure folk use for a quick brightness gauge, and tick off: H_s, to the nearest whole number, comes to 859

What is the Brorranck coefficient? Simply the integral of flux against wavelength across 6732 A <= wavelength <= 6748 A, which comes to 422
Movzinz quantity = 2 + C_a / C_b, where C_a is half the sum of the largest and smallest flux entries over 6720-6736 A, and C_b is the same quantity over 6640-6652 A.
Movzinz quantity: 3.01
